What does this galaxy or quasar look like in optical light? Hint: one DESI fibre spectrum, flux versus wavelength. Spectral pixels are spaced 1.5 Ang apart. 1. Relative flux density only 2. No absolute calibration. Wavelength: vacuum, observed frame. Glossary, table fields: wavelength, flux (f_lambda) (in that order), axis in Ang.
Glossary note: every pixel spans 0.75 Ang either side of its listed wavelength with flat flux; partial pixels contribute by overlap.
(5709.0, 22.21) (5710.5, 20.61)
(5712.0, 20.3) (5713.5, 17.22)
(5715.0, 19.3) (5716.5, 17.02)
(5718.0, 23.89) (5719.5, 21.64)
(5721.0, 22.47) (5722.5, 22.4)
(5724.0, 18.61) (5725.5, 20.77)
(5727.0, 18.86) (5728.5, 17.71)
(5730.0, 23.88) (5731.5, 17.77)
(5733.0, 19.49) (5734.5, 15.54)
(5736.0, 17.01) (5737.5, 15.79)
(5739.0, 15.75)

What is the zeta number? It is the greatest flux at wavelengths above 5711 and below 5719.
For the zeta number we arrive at 23.89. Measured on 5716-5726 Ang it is 23.89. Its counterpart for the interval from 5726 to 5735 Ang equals 23.88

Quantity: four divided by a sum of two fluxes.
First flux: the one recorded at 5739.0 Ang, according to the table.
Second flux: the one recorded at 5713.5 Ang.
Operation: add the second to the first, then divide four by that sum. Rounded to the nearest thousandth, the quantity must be 0.121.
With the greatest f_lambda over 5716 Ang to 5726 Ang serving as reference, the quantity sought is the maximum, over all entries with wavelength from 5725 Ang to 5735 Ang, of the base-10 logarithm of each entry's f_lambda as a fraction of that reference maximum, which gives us 0.00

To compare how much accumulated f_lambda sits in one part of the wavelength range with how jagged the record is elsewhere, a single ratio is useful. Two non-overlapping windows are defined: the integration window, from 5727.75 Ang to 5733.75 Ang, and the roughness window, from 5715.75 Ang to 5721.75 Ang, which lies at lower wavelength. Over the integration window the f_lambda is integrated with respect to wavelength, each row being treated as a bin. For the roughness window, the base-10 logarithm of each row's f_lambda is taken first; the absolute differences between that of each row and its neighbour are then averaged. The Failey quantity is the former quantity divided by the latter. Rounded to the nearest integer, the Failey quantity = 1718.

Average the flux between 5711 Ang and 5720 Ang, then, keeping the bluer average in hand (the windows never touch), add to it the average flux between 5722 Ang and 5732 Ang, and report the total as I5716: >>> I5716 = 39.9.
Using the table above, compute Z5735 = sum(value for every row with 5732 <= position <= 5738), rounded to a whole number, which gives 68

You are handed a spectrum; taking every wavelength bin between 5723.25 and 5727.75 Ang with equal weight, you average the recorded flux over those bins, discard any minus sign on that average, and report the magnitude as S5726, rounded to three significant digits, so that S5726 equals 19.4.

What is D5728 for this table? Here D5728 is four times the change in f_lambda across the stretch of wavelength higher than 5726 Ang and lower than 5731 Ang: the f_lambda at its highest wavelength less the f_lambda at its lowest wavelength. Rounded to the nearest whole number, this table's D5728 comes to 20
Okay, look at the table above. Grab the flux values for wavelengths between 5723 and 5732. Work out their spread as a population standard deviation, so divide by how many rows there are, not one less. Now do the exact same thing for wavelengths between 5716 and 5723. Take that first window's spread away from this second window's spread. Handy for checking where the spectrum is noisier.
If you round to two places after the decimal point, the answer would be 0.18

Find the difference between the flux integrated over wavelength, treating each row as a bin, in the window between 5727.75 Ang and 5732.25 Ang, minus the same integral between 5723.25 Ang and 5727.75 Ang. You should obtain 2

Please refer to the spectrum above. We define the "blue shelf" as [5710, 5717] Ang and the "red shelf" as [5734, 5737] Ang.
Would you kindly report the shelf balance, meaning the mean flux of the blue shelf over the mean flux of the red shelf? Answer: 1.16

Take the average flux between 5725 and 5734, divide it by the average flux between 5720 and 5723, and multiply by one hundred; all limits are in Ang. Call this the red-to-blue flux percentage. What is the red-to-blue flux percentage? 88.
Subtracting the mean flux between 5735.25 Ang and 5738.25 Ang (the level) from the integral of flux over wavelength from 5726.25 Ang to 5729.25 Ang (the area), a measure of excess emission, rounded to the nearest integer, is 38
